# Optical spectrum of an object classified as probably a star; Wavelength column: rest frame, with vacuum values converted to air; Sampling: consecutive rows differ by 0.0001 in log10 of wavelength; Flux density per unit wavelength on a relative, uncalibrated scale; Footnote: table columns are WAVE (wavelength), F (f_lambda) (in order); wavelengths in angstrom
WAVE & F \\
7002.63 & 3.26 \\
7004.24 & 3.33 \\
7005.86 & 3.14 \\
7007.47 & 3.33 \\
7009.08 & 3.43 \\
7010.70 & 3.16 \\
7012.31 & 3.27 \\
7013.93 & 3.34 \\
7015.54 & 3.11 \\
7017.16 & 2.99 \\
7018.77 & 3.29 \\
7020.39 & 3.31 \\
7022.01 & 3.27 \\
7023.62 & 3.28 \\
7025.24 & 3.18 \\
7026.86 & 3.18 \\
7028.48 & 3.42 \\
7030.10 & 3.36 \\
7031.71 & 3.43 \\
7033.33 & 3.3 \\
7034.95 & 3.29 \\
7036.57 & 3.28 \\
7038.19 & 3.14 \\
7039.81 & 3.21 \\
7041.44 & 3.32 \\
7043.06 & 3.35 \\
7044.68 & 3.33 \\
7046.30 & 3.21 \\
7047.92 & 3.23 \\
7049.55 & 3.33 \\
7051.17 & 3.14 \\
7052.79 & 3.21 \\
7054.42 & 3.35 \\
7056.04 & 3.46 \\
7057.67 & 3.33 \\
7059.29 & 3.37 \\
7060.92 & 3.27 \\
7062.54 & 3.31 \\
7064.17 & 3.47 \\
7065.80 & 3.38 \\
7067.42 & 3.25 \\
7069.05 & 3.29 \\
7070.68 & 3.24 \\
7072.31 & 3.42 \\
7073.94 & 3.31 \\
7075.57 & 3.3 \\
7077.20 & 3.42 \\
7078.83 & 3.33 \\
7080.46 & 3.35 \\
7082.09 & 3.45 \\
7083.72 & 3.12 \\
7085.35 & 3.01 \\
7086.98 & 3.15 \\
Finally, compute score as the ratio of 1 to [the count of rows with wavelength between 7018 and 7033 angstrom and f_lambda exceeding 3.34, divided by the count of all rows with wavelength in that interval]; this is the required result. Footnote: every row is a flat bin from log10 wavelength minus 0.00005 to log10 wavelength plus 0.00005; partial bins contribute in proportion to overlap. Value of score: 3.0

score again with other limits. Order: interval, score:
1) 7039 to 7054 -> 9.0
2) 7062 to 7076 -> 3.0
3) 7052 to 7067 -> 1.8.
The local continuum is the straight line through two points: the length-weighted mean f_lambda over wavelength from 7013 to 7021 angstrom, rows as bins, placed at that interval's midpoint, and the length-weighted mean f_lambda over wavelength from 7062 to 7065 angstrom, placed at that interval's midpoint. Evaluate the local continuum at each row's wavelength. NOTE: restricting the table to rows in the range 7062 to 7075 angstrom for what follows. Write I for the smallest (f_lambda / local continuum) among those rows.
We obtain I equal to 0.95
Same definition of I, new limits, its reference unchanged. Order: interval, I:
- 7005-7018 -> 0.93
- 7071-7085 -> 0.90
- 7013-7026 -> 0.93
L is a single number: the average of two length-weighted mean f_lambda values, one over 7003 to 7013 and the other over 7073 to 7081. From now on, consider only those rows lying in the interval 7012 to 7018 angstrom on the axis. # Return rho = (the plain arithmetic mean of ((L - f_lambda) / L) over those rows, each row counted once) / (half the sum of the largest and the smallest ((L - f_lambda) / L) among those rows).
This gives 0.91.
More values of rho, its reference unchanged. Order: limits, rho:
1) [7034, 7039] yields 0.77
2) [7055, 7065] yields 0.97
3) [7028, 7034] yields 1.22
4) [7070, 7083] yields 1.21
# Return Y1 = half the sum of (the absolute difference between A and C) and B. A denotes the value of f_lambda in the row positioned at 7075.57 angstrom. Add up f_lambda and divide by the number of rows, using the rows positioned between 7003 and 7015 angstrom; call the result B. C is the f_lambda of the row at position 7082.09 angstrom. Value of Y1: 1.72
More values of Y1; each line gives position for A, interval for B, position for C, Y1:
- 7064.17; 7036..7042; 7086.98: 1.78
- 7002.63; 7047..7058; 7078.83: 1.68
